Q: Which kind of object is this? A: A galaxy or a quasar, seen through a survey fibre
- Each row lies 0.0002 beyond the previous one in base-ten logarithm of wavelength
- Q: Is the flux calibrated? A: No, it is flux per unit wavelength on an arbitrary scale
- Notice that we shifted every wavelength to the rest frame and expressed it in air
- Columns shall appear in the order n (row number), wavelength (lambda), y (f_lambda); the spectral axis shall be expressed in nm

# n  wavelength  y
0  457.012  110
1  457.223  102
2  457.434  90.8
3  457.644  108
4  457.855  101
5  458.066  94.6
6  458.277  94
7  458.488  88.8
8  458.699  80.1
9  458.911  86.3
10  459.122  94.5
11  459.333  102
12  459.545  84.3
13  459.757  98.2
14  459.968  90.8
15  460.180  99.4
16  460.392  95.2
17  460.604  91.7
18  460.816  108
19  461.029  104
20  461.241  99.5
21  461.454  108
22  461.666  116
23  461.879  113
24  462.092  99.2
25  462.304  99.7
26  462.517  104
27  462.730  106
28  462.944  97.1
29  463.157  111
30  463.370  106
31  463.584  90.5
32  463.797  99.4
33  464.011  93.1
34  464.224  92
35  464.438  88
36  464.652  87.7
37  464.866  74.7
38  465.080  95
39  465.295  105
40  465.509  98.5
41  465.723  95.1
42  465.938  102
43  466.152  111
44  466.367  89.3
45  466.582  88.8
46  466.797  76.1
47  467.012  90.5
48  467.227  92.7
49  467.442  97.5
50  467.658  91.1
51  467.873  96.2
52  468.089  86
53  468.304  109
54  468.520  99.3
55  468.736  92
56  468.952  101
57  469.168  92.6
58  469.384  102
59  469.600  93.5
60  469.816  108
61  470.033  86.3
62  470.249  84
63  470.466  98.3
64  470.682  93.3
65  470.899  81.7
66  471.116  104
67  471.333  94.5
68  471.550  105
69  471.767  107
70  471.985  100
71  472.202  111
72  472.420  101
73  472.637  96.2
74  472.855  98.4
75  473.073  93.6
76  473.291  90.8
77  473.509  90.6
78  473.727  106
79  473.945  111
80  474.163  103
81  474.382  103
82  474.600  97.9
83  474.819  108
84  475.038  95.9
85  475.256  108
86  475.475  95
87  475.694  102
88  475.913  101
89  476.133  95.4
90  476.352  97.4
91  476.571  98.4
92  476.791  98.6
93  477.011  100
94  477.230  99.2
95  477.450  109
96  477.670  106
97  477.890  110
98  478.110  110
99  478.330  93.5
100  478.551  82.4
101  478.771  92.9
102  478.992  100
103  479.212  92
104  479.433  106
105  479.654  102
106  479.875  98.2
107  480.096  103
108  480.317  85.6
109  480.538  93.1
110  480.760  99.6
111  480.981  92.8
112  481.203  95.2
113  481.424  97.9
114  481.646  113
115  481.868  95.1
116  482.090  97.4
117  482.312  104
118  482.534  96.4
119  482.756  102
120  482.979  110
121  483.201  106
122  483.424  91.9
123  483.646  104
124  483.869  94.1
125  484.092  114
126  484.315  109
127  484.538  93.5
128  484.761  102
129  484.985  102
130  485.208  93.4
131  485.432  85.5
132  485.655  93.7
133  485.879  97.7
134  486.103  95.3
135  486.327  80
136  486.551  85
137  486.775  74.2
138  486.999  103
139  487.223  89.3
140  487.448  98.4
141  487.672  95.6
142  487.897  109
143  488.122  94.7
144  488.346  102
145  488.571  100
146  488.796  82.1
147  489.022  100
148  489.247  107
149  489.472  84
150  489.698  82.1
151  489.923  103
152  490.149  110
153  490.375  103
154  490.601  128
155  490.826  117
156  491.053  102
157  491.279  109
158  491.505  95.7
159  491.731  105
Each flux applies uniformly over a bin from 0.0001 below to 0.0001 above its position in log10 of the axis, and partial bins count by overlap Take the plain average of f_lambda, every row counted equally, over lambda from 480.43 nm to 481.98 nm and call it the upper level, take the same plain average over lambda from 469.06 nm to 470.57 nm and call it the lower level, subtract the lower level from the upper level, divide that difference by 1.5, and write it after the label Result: 2.1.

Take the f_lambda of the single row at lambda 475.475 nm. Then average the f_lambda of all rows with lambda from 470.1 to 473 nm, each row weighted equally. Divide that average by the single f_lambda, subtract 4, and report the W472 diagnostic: -2.97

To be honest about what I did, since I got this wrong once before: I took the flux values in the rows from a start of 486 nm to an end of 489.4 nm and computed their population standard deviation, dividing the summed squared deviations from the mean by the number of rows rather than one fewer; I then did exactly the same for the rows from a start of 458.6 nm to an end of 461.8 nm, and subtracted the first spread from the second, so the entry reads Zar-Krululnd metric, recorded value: -0.5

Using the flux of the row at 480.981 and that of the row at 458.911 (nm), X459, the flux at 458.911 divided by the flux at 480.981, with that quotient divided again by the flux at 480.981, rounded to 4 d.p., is 0.0100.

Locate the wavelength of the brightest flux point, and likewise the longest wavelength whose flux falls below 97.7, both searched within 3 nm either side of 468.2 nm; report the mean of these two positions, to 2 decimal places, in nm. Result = 468.53 nm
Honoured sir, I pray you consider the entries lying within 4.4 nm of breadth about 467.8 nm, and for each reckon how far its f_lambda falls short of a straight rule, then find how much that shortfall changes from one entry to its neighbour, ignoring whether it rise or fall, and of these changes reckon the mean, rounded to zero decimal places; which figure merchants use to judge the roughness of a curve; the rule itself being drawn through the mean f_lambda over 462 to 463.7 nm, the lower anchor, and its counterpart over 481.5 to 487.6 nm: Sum 10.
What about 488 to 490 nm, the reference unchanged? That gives 12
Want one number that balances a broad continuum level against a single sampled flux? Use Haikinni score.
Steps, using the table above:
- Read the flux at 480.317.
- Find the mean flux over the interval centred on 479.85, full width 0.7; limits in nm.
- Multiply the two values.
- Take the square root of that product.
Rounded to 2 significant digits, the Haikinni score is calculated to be 93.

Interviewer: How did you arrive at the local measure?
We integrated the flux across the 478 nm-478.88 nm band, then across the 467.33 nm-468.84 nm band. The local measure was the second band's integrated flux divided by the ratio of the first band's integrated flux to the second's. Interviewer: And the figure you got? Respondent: 251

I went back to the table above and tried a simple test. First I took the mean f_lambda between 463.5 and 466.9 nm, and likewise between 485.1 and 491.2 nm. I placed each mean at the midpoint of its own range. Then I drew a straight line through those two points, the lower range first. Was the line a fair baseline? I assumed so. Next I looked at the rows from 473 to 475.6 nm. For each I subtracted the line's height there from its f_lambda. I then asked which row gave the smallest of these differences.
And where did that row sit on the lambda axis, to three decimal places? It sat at 473.509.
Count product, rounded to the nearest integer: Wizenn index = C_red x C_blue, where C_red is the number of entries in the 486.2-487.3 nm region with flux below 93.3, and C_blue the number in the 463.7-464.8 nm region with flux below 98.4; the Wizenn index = 16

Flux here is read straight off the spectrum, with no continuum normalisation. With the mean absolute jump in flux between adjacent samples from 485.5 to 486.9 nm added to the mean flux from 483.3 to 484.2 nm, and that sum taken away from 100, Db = -8.5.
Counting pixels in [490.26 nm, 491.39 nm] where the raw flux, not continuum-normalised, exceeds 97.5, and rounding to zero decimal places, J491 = 5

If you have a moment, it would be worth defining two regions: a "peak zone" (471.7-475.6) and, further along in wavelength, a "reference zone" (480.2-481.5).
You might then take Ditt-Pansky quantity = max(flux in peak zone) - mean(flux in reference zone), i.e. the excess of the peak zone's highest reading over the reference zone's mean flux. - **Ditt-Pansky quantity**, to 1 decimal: 17.0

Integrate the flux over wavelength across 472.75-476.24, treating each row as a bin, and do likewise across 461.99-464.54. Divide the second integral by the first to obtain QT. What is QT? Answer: 0.72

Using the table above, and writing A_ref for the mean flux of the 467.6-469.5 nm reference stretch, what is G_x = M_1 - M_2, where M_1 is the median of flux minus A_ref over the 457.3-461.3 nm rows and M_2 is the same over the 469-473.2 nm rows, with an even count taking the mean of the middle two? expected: -3.7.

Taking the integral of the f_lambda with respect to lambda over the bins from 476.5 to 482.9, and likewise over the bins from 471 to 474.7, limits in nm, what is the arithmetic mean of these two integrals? 504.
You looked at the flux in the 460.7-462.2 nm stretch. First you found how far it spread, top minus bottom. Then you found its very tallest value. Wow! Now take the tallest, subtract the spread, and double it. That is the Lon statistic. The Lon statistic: 198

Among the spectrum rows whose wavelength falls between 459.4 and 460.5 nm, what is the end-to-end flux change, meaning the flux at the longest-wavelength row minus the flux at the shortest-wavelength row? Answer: 11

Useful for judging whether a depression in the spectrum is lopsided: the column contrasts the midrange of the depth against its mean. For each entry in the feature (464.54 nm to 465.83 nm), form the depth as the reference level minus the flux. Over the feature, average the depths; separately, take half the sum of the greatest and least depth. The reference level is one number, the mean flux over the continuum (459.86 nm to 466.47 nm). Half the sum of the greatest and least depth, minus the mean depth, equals 2.8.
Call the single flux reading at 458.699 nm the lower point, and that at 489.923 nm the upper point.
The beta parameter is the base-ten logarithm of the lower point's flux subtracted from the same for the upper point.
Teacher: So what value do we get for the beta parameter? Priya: 0.11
